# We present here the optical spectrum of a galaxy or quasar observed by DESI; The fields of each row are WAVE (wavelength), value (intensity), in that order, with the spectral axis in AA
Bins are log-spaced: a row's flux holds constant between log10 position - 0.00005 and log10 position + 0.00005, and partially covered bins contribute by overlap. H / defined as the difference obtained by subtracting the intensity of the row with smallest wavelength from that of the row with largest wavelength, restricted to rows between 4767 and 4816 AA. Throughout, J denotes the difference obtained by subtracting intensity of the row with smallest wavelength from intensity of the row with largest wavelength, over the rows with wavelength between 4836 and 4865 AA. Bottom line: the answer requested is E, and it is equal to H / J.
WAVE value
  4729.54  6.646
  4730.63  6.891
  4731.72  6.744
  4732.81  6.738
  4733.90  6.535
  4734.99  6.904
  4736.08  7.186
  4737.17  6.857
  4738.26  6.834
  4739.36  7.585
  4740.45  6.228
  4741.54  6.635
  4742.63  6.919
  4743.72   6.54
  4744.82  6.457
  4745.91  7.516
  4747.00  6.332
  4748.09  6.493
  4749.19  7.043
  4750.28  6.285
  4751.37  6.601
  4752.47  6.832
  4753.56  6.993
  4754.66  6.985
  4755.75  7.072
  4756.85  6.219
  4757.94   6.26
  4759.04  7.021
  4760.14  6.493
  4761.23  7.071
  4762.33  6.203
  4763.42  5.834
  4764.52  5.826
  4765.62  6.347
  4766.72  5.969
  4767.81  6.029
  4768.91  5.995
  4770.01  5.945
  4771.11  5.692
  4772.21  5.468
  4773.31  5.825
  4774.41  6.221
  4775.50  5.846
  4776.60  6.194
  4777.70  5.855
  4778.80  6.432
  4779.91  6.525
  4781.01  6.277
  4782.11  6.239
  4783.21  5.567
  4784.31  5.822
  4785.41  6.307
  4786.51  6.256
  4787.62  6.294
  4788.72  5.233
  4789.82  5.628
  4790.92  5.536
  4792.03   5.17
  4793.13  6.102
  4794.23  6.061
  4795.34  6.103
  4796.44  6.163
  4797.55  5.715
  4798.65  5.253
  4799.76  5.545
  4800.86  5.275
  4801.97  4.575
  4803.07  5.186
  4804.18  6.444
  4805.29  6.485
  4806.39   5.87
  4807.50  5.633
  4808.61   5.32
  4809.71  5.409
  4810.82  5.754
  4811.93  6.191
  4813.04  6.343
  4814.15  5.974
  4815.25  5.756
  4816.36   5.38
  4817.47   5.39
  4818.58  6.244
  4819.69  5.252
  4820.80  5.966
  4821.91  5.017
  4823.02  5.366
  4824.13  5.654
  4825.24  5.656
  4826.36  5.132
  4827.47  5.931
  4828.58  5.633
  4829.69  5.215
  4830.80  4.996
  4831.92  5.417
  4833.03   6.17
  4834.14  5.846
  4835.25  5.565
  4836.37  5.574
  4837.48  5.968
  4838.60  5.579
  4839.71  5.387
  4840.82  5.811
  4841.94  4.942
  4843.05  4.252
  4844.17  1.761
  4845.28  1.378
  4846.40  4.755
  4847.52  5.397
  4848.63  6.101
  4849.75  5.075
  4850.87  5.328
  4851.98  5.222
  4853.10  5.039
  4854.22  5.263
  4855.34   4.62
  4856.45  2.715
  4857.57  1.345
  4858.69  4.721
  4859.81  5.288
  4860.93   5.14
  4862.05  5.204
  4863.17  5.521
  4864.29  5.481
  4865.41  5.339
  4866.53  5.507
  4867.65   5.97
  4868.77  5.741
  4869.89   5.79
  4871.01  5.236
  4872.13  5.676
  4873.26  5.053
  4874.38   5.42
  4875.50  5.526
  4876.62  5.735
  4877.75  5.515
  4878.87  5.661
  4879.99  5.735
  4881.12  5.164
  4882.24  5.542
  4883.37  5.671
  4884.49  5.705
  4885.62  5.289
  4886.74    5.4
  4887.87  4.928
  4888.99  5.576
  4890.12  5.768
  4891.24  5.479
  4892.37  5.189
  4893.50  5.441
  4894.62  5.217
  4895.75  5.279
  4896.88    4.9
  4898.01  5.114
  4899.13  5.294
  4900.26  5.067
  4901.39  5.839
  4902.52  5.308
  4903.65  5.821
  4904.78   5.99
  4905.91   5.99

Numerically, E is 2.9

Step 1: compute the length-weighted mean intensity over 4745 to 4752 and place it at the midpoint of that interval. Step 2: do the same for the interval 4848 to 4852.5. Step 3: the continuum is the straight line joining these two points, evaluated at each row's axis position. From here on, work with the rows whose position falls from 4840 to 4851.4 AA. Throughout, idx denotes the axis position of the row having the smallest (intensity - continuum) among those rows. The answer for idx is 4845.28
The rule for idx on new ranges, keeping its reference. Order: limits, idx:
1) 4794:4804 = 4801.97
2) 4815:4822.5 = 4821.91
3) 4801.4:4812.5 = 4801.97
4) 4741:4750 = 4747.00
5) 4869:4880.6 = 4873.26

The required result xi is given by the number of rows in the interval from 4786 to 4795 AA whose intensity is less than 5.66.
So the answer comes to 4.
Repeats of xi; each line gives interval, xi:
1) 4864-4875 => 6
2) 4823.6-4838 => 9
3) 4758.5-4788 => 2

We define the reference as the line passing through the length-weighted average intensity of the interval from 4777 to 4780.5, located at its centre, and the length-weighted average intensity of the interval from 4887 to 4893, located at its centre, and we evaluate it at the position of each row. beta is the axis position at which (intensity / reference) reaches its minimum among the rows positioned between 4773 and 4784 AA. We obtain 4783.21 AA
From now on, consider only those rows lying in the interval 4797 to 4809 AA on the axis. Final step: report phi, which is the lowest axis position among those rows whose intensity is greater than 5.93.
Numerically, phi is 4804.18 AA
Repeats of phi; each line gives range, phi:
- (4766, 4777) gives 4766.72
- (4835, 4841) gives 4837.48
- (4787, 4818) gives 4787.62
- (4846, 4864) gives 4848.63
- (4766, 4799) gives 4766.72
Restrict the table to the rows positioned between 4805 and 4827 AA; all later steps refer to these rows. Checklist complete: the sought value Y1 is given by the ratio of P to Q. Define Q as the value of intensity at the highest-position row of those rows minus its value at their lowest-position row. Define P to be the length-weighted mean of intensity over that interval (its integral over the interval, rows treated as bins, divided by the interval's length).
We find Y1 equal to -4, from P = 5.7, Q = -1.4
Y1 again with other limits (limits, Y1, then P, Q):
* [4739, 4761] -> -6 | 6.7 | -1.1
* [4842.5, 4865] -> 4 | 4.5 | 1.2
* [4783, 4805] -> 7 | 5.7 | 0.9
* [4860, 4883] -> 14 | 5.5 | 0.4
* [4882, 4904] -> 19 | 5.4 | 0.3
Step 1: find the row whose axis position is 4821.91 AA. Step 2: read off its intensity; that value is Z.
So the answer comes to 5.017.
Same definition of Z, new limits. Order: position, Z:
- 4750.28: 6.285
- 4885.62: 5.289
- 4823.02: 5.366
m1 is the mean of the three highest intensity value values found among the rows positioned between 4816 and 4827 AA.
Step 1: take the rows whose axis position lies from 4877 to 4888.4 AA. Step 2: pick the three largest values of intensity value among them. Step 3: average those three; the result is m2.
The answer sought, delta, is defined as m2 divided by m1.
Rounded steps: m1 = 6.0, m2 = 5.70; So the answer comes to 0.96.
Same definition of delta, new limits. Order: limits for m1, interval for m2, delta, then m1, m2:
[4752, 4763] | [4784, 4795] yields 0.89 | 7.1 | 6.29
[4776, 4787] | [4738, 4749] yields 1.14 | 6.4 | 7.34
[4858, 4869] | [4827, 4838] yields 1.05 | 5.7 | 6.02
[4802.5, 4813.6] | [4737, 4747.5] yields 1.14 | 6.4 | 7.34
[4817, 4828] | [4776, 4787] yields 1.06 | 6.0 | 6.42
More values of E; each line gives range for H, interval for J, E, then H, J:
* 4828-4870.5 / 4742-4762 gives 1.0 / 0.2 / 0.2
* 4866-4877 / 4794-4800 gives -0.4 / 0.2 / -0.5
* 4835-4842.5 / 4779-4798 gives 0.8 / -0.6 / -0.8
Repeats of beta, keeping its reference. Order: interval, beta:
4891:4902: 4896.88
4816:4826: 4821.91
